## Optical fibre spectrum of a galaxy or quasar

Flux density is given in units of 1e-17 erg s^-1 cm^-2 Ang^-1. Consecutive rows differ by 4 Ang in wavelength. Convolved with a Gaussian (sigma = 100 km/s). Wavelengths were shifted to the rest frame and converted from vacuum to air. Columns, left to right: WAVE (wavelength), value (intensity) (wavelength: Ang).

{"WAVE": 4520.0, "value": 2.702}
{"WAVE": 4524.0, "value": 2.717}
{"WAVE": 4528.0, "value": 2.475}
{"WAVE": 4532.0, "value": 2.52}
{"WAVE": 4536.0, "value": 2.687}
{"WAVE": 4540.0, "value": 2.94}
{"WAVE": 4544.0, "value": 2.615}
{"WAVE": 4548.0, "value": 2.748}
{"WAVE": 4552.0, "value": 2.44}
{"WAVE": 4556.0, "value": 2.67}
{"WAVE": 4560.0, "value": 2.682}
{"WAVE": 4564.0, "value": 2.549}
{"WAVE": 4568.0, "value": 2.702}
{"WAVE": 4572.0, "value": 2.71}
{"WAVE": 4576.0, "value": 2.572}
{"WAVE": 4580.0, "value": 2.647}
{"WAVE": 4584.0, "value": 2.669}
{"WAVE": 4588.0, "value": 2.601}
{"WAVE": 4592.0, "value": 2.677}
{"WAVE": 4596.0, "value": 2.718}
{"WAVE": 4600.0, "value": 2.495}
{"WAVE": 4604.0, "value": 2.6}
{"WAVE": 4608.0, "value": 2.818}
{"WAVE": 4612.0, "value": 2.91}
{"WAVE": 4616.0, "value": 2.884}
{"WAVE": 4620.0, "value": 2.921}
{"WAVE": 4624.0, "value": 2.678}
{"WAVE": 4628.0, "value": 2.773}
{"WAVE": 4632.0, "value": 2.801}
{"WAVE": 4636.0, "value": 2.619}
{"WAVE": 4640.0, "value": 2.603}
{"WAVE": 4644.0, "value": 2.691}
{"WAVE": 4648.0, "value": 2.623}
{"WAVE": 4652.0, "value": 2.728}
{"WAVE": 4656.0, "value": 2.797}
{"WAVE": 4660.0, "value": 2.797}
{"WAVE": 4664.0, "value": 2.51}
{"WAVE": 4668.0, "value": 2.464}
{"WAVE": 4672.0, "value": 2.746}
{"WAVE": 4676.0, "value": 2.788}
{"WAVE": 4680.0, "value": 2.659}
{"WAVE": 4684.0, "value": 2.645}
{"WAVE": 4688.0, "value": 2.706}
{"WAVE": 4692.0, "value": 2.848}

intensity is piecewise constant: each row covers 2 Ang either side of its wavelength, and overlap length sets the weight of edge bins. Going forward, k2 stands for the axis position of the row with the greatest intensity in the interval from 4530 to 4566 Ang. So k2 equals 4540.0 Ang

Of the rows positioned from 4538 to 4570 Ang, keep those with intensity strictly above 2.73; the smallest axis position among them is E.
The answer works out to 4540.0 Ang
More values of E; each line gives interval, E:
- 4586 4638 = 4608.0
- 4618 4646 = 4620.0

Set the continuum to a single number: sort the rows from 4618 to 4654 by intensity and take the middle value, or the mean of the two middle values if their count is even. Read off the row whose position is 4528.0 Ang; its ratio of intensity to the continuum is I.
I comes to 0.92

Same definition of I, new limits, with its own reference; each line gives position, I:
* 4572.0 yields 1.01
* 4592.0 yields 0.99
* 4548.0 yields 1.02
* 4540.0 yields 1.09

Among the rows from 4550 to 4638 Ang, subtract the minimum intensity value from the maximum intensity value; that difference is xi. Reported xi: 0.48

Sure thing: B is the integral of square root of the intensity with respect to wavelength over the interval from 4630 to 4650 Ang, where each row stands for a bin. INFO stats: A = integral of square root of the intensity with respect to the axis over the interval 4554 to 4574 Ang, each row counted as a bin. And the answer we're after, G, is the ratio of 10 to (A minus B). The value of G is -353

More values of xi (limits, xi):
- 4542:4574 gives 0.31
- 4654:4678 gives 0.33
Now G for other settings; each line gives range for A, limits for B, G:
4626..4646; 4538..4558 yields 98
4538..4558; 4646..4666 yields -168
